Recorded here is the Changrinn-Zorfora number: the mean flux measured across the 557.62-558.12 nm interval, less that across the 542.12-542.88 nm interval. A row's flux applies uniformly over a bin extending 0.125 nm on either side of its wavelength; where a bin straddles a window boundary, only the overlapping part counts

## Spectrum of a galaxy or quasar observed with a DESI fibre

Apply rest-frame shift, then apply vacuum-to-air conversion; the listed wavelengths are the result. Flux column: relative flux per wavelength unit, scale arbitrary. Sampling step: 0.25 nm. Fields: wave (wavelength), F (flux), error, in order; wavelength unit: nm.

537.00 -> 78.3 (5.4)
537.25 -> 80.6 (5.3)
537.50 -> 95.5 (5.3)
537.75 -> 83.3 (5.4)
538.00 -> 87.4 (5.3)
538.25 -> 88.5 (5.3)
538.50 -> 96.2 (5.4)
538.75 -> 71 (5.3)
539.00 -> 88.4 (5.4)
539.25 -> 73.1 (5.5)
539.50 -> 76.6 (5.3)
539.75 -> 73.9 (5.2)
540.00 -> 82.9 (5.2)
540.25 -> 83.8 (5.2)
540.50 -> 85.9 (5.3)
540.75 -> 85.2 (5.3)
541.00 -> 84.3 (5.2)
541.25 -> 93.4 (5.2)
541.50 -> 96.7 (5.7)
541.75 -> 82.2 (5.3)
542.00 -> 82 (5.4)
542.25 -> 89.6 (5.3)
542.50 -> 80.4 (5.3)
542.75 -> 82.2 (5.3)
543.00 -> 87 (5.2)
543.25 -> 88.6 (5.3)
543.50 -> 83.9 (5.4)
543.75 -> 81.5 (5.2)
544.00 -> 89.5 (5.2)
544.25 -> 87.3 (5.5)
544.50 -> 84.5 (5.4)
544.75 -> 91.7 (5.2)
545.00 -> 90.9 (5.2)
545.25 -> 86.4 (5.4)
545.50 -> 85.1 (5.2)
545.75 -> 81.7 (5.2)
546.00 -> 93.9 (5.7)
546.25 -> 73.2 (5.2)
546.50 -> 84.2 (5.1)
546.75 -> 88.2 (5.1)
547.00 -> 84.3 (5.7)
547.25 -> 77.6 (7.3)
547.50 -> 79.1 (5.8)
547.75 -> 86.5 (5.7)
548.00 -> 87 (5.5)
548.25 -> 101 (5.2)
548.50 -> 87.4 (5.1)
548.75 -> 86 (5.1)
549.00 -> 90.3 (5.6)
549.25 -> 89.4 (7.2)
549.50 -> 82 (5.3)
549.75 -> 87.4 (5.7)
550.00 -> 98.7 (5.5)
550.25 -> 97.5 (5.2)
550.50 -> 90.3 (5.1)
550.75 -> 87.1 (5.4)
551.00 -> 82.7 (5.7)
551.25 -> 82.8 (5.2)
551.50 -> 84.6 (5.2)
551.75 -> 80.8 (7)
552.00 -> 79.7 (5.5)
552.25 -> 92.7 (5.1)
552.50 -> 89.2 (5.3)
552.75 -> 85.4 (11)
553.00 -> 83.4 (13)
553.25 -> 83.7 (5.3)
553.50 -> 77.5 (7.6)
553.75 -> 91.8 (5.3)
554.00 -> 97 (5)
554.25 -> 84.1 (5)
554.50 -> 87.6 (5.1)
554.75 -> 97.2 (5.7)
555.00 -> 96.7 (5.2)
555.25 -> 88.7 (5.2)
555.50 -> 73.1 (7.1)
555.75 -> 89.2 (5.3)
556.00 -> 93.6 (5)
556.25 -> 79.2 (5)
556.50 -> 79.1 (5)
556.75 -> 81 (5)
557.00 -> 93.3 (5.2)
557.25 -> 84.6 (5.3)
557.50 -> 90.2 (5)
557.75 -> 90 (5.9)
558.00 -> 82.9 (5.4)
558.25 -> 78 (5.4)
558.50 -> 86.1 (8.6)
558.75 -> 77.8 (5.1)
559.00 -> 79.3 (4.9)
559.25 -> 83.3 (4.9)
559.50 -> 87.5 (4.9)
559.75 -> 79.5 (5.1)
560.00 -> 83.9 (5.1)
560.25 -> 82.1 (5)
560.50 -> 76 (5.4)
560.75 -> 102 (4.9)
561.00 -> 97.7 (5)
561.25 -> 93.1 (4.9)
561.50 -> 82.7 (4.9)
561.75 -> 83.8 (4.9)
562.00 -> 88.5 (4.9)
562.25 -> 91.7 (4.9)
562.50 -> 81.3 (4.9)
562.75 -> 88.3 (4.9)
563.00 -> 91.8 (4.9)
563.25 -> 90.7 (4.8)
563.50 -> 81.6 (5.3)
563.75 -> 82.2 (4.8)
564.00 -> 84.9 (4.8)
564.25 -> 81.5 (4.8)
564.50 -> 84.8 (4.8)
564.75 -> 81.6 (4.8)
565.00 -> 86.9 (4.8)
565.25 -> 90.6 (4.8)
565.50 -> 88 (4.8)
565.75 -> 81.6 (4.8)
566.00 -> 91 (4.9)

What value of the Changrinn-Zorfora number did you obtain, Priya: 2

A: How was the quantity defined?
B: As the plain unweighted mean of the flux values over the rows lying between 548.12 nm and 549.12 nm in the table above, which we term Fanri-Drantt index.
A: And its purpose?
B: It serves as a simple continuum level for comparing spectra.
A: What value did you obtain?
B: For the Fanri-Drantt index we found 91.2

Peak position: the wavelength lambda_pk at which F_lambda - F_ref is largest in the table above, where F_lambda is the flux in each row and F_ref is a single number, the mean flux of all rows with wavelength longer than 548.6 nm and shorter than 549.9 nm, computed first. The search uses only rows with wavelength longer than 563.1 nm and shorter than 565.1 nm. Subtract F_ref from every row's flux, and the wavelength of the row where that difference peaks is 563.25 nm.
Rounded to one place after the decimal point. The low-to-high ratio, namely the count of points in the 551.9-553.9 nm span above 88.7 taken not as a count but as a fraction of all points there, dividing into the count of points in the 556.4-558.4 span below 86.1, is 13.3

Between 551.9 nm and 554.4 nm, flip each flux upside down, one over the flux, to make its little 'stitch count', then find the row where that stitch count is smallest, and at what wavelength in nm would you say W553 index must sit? 554.00 nm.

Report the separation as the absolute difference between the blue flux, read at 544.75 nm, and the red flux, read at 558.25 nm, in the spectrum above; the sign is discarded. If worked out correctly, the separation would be 14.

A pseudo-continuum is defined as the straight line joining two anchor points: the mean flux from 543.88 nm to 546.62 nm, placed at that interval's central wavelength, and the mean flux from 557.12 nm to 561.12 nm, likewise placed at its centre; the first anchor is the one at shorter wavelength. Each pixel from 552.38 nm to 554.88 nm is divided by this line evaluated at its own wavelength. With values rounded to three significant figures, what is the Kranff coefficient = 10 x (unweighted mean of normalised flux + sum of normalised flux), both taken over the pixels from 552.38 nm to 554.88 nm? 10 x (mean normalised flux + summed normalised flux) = 113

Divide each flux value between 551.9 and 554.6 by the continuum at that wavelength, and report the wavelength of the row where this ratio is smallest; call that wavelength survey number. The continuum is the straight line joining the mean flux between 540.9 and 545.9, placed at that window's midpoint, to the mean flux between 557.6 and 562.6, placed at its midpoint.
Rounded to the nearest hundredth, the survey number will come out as 553.50 nm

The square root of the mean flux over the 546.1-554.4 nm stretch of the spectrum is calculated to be 9.30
